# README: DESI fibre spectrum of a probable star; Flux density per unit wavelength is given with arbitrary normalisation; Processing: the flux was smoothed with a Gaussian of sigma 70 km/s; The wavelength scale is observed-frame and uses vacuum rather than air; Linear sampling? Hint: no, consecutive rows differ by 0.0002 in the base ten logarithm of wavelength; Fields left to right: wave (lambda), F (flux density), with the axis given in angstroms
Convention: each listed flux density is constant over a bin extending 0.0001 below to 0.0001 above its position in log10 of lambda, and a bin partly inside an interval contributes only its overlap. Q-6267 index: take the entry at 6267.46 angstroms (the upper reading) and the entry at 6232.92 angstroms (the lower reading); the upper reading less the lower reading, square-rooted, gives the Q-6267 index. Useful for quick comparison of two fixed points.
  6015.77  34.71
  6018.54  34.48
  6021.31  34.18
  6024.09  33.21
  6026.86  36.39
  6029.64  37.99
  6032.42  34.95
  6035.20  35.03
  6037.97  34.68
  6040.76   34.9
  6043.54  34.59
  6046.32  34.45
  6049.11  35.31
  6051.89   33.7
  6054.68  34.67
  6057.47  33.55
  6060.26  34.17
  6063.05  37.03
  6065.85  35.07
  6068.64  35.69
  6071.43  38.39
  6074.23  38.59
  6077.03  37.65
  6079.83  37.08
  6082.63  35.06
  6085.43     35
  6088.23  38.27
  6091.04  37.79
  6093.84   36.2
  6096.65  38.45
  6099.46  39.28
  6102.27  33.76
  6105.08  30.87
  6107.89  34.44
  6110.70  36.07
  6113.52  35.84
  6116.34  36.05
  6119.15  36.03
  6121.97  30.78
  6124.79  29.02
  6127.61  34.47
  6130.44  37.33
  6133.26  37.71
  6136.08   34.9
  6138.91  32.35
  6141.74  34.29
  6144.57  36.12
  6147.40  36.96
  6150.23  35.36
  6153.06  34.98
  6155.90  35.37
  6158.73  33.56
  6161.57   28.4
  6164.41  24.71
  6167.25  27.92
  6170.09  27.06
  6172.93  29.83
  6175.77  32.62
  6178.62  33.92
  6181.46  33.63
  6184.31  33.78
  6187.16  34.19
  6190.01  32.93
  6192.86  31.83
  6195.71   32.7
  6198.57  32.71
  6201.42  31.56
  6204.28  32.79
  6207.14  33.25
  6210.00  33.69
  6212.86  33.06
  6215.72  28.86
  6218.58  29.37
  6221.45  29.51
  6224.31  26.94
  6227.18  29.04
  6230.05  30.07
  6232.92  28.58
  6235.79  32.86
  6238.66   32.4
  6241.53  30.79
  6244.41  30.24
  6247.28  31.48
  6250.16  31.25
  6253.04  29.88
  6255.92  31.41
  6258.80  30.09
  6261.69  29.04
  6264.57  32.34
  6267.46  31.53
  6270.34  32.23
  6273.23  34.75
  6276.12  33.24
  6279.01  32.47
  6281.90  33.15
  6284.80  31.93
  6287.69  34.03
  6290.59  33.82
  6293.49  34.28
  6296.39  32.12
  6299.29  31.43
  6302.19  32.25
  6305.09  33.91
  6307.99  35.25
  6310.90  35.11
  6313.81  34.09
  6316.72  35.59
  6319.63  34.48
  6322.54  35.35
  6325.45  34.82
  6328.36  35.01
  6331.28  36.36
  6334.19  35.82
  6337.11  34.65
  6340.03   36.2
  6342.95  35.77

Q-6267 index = 1.7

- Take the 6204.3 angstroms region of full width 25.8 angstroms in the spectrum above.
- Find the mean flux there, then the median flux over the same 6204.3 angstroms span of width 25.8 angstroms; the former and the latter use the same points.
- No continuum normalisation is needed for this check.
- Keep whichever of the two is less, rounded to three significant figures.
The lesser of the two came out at 32.3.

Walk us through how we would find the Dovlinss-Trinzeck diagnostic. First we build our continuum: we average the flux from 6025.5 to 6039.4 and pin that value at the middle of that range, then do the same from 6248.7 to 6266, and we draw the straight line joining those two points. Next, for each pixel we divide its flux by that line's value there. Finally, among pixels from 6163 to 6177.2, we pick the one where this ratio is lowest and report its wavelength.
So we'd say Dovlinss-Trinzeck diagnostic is 6164.41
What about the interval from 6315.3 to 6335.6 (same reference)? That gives 6319.63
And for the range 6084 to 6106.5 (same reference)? 6105.08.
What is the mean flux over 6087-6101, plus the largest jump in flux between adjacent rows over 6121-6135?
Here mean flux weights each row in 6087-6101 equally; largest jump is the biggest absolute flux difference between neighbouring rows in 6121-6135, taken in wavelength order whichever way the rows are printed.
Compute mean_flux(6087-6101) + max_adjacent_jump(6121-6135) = 43.4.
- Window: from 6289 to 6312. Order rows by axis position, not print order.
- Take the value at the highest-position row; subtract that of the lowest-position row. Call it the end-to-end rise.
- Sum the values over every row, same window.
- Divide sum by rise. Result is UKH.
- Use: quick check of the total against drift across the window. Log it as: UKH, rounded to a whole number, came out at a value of 208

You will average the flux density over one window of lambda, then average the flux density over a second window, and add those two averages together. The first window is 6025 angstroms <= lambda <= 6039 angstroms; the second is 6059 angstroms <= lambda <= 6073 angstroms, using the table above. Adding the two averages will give 71.9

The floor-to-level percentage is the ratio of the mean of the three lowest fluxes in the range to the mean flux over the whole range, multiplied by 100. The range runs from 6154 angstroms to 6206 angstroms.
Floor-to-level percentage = 84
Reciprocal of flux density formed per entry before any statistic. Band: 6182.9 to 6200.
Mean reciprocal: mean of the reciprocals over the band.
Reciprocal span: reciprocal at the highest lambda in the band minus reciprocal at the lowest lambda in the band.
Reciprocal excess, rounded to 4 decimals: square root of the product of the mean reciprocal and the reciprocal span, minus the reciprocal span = 0.0044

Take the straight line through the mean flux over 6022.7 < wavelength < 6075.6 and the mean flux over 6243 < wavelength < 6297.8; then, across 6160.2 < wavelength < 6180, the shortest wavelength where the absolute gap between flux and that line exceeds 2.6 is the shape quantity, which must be 6161.57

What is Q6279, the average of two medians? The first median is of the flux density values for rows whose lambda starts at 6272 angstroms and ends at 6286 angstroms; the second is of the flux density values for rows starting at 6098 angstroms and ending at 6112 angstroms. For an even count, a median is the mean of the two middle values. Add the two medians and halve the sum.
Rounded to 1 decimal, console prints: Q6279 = 33.8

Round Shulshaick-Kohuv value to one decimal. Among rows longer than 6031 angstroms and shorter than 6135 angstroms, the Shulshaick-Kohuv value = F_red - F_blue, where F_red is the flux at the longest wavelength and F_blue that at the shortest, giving 2.8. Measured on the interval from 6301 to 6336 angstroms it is 3.6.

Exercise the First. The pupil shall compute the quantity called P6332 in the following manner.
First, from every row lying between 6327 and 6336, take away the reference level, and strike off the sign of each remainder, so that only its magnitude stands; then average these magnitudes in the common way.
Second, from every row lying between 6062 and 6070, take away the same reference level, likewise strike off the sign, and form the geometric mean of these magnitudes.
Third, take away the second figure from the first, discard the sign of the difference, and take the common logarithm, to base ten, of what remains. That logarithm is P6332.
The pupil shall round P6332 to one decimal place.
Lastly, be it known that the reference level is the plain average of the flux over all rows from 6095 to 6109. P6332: -1.2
